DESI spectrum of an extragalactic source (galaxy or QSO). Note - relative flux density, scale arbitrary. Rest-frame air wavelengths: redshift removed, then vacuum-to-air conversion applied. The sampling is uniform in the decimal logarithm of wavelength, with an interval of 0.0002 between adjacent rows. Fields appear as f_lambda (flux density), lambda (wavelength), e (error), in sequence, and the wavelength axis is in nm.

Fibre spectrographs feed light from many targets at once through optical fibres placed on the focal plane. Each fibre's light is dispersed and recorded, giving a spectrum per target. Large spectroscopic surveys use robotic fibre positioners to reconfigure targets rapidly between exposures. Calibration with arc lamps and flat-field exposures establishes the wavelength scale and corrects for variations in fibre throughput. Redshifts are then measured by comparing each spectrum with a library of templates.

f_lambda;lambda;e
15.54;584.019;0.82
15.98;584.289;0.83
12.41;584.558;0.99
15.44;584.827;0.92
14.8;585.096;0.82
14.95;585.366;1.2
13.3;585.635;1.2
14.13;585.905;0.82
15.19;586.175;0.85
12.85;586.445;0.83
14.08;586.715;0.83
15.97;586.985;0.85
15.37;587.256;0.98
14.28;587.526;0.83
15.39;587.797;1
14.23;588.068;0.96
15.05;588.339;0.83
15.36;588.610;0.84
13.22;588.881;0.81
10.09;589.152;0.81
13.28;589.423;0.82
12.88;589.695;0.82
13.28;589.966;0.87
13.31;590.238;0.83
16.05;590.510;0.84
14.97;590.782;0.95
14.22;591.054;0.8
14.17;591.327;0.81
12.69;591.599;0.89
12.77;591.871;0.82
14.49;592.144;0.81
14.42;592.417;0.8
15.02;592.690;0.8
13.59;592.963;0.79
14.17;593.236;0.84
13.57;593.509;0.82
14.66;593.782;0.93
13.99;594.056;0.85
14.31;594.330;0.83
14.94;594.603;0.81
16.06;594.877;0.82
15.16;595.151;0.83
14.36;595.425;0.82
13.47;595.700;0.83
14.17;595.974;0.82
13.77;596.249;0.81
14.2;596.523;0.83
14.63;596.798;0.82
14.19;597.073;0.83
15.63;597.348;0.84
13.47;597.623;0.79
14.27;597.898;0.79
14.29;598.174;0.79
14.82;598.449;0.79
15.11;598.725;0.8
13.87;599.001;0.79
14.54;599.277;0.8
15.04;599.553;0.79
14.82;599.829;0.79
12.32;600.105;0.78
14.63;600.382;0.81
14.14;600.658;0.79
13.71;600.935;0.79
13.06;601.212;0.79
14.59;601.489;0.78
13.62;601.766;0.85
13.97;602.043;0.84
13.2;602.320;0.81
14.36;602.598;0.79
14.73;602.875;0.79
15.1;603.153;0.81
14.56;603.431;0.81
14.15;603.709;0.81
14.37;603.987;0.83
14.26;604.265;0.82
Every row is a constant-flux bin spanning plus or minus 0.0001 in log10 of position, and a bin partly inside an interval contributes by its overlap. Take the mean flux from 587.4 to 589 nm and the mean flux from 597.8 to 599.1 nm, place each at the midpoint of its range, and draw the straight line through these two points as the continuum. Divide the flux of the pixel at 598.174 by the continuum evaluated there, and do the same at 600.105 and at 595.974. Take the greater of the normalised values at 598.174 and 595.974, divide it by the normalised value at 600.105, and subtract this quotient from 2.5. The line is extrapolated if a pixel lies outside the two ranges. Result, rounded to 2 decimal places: 1.34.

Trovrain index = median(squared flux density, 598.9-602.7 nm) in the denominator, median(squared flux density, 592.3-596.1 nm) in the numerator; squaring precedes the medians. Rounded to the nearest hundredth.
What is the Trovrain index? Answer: 1.04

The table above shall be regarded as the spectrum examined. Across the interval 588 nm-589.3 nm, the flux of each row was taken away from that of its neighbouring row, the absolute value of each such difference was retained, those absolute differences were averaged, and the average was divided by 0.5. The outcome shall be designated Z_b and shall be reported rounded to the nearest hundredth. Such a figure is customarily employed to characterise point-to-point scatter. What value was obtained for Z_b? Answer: 3.20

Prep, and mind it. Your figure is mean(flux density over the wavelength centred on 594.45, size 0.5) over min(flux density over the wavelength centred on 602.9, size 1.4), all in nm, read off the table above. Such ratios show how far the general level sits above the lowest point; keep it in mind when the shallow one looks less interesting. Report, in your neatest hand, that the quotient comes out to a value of 1.108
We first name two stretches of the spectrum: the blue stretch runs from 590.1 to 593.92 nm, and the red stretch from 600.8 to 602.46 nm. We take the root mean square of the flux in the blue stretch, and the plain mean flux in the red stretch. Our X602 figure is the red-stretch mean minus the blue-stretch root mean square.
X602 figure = -0.5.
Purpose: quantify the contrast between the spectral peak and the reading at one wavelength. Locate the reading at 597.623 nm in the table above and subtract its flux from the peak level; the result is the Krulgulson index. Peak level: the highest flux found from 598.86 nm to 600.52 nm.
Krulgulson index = 1.6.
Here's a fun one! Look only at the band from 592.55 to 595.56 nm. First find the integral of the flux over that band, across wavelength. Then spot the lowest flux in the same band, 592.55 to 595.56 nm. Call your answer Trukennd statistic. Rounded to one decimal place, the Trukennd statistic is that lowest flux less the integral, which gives -30.2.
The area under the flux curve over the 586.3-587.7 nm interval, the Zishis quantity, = 20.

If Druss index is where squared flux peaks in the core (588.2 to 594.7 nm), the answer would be 590.510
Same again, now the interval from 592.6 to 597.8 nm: 594.877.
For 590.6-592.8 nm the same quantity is 592.690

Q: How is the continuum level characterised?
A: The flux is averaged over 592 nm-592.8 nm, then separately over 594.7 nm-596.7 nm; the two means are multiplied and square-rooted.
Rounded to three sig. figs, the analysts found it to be 14.5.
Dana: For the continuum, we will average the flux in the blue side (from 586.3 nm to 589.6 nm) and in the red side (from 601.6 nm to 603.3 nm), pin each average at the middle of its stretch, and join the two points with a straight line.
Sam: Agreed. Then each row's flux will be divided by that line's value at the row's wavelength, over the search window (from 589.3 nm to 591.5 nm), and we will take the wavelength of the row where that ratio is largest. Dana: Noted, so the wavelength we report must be 590.510 nm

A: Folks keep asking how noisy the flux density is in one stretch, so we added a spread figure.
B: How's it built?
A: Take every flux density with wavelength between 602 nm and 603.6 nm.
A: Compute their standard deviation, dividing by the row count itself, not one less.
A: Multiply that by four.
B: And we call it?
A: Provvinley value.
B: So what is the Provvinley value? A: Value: 2.4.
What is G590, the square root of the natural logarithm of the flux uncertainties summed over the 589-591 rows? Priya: 1.33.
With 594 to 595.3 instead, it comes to 1.19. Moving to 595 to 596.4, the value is 1.19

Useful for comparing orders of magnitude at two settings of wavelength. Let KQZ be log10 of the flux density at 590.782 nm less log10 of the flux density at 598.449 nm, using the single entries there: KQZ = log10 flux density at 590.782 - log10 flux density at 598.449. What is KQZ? 0.004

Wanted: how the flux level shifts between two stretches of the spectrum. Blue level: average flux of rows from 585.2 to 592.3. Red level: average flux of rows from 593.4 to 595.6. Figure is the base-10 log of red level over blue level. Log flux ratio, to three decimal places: 0.017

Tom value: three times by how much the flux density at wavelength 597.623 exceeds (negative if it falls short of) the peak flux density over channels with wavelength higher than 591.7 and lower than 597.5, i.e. -8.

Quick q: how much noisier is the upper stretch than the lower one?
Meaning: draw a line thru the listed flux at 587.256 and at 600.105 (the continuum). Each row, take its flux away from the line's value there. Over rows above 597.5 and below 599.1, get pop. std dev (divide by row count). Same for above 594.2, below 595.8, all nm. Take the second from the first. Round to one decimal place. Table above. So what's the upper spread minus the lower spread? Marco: -0.2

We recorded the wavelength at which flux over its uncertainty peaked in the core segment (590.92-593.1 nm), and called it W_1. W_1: 592.690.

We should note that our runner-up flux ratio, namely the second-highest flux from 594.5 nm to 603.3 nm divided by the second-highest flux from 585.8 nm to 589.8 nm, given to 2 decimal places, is 1.02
